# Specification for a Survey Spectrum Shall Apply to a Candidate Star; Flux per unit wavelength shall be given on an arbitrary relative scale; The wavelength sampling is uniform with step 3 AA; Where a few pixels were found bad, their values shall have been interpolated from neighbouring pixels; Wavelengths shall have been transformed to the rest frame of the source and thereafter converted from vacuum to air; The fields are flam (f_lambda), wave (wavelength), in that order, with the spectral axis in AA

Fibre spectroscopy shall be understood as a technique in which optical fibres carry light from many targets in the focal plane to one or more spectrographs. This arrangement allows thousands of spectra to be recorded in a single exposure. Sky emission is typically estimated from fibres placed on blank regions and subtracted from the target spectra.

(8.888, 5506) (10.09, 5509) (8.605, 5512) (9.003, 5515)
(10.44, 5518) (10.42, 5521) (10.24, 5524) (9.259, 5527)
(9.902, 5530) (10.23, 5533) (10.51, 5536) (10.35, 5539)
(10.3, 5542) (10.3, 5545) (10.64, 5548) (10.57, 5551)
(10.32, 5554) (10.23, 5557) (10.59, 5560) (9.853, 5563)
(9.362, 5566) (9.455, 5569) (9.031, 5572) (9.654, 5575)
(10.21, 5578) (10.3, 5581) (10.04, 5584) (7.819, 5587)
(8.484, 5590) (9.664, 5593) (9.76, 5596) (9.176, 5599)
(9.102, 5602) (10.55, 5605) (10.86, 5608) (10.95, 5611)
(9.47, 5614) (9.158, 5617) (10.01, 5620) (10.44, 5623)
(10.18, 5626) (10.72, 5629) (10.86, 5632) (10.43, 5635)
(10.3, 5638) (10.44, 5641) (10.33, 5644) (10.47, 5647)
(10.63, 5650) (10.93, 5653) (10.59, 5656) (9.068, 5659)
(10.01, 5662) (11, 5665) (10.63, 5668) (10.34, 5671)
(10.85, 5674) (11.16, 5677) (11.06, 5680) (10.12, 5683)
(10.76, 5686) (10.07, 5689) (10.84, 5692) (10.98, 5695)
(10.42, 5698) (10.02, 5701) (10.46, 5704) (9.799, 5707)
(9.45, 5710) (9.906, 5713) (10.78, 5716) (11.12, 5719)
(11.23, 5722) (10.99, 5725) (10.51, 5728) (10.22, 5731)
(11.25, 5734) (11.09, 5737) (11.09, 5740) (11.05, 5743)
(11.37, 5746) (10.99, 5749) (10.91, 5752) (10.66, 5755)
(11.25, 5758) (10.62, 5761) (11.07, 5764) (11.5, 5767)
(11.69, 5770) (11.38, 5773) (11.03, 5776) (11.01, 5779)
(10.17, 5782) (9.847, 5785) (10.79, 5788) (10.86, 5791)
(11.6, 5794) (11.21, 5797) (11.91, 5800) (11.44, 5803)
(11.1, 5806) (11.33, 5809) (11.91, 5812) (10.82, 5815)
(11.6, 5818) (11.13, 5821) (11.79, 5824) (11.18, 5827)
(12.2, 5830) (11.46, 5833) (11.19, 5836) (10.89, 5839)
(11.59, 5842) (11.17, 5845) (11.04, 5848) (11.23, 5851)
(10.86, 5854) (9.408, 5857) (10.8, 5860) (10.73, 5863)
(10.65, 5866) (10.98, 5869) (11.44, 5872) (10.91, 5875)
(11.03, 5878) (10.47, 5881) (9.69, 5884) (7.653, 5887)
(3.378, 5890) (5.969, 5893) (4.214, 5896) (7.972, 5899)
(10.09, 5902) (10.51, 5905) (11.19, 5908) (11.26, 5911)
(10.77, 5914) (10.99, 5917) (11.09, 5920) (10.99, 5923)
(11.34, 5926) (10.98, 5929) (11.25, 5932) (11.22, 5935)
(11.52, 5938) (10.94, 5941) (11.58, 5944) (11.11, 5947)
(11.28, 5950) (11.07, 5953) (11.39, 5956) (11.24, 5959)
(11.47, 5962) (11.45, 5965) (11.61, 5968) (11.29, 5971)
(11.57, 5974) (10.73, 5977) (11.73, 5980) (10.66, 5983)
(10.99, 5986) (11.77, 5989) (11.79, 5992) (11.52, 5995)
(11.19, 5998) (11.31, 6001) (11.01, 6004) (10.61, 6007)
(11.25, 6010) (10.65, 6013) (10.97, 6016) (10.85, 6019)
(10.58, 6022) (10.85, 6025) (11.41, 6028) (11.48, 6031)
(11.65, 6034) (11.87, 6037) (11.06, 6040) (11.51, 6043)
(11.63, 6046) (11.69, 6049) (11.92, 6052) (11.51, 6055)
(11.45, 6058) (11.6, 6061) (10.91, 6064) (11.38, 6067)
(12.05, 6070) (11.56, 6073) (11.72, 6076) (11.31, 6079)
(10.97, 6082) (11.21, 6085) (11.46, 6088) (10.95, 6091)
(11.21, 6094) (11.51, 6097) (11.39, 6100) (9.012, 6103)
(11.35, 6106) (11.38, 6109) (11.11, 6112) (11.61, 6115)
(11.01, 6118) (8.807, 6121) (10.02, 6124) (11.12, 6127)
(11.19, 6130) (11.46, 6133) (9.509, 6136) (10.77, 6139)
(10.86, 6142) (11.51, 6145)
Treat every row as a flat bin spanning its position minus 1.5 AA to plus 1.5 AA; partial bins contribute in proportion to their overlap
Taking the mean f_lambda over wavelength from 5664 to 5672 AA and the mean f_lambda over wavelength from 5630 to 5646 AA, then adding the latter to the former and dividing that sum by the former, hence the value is 1.98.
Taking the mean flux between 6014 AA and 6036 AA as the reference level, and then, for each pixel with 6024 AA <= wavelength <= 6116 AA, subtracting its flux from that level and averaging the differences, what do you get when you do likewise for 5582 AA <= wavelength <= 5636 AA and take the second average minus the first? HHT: 1.5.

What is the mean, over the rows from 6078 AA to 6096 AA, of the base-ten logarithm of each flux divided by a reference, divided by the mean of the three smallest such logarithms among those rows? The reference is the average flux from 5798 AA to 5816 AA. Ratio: 0.62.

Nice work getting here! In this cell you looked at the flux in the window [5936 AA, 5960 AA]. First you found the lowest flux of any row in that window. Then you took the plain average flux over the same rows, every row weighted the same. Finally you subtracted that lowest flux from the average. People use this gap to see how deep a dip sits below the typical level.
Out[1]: 0.33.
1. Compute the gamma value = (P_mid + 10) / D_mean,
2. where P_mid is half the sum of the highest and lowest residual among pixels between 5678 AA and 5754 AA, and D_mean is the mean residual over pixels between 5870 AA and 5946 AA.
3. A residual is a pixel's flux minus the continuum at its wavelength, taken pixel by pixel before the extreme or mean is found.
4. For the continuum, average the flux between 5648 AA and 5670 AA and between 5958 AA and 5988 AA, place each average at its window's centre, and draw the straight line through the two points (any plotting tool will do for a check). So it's -8.5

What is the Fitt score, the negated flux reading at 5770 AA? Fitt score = -11.69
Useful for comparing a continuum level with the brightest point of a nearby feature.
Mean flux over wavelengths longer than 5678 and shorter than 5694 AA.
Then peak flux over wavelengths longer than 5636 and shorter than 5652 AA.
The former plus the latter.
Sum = 21.2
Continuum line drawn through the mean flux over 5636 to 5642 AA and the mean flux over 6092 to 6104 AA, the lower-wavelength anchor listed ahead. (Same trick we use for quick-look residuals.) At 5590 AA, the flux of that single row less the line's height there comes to -1.8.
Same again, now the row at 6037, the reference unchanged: 1.1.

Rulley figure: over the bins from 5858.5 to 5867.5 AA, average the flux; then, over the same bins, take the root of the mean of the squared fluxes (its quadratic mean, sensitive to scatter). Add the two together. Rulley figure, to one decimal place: 21.5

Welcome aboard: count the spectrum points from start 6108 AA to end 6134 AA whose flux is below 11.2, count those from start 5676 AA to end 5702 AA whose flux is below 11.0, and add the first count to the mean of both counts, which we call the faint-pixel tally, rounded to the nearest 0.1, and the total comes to 12.5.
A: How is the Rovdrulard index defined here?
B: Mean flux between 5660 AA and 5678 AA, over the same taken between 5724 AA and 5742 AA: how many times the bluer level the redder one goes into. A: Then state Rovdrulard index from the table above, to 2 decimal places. 0.98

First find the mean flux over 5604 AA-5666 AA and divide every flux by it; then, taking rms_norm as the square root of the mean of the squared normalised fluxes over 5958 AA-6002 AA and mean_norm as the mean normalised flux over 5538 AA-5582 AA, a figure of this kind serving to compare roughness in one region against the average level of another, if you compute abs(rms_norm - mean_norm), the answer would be 0.124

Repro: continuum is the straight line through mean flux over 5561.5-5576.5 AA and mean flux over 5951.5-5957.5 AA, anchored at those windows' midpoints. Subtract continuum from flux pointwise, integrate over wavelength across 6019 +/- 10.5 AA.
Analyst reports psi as -12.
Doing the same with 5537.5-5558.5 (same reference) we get 21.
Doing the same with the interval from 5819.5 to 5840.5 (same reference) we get 16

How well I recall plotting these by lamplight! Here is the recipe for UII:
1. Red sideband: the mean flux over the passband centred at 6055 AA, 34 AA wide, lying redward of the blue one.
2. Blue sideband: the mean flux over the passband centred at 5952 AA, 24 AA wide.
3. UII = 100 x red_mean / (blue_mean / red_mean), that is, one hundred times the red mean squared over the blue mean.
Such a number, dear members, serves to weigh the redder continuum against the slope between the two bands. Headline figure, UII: 1178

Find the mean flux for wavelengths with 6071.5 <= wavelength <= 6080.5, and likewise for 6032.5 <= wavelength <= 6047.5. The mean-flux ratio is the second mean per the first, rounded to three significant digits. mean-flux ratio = 1.00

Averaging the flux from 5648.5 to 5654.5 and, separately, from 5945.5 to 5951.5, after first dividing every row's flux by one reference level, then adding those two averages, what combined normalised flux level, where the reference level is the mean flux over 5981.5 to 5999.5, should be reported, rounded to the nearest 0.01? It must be 1.94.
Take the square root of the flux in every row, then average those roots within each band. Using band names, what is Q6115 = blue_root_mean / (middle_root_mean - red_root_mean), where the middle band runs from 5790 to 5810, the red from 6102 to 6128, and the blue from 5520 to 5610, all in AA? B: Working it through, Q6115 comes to 27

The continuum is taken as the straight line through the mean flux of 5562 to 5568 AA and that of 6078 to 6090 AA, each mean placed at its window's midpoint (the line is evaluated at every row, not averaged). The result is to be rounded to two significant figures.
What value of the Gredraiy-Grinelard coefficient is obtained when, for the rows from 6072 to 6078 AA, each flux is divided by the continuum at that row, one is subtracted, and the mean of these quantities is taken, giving 0.038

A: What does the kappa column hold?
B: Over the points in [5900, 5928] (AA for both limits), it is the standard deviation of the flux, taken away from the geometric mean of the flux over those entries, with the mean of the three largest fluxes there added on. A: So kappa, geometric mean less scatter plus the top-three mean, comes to 21.8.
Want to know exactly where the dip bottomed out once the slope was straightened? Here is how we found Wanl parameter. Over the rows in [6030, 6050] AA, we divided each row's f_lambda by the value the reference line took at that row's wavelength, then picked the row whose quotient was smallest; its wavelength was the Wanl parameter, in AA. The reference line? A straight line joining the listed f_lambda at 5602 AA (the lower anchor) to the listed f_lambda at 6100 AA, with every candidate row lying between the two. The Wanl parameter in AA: 6040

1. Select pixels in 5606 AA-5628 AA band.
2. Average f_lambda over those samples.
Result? 10.2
